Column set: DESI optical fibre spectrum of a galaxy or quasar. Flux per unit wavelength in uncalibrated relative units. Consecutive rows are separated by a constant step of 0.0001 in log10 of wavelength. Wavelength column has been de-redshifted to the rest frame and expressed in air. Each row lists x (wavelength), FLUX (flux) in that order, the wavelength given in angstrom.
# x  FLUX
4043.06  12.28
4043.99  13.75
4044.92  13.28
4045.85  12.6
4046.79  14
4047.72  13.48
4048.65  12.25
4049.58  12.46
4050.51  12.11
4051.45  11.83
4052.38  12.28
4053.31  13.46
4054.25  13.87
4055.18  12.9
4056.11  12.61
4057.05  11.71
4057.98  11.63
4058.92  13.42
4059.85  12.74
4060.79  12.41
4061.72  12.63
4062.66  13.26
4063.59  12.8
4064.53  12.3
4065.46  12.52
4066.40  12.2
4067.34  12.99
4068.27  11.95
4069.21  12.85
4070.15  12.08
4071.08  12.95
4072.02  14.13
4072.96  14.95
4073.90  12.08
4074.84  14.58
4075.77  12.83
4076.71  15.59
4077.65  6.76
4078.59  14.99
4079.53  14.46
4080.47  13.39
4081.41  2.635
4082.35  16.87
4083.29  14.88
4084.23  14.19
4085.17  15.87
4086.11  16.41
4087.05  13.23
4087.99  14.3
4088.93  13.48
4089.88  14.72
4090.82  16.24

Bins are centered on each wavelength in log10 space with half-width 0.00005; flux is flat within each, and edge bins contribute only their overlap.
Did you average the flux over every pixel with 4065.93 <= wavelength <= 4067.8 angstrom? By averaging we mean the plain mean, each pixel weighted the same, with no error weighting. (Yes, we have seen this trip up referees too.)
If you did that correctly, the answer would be 12.6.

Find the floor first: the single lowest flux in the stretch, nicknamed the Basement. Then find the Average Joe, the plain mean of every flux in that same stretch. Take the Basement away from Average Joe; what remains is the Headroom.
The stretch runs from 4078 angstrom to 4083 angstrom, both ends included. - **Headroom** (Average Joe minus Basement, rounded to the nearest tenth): 9.8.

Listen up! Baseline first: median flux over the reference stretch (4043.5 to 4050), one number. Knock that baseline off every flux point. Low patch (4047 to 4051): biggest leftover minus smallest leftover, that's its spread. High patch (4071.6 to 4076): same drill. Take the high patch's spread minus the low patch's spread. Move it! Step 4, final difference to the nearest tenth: 1.5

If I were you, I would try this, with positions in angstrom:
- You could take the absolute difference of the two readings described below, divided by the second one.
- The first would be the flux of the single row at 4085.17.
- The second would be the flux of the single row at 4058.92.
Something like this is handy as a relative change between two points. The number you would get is 0.18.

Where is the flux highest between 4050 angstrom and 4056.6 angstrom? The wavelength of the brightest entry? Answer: 4054.25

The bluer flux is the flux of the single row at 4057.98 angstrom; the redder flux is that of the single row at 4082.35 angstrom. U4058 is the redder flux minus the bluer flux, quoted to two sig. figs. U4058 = 5.2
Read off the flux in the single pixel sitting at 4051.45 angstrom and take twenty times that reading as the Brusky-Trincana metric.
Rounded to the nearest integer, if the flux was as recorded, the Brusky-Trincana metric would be 237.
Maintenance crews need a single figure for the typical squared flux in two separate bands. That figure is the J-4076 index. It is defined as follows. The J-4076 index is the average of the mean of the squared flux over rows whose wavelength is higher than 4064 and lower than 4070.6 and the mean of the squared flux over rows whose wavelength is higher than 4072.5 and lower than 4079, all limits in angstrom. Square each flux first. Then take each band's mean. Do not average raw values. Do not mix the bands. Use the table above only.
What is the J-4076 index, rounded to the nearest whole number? 167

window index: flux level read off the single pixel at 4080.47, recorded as 13.39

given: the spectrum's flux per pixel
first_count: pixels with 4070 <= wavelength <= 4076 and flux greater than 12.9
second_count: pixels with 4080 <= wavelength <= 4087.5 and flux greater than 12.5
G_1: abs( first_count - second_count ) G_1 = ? 3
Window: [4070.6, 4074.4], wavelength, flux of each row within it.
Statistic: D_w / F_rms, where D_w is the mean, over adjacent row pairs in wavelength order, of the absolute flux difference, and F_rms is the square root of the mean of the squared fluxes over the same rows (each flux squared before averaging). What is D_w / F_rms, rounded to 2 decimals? 0.12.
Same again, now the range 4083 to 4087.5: 0.10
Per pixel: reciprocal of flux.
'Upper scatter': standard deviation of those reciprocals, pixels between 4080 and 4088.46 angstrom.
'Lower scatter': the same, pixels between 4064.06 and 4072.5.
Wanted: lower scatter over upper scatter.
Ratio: 0.0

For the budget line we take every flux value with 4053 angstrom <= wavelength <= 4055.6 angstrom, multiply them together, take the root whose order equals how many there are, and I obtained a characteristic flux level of 13.4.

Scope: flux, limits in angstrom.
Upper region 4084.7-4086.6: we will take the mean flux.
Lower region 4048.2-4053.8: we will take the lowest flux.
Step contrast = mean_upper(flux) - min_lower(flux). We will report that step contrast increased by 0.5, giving 4.8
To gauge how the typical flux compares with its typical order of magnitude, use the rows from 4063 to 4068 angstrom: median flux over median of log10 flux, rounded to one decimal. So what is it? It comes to 11.4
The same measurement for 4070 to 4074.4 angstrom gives 11.6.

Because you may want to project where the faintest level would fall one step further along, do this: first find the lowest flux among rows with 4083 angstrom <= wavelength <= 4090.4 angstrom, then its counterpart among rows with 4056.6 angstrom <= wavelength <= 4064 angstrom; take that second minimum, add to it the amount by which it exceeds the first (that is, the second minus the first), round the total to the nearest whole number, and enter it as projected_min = 10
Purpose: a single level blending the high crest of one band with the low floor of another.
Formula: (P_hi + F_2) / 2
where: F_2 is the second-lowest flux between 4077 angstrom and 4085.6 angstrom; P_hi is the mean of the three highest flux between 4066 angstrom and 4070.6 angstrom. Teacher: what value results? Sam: 9.7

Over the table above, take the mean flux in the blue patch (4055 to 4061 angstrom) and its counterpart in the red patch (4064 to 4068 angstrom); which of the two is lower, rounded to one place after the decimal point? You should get 12.5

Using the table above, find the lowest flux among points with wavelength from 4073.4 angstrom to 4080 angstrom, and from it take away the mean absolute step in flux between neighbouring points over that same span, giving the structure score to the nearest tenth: 2.7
